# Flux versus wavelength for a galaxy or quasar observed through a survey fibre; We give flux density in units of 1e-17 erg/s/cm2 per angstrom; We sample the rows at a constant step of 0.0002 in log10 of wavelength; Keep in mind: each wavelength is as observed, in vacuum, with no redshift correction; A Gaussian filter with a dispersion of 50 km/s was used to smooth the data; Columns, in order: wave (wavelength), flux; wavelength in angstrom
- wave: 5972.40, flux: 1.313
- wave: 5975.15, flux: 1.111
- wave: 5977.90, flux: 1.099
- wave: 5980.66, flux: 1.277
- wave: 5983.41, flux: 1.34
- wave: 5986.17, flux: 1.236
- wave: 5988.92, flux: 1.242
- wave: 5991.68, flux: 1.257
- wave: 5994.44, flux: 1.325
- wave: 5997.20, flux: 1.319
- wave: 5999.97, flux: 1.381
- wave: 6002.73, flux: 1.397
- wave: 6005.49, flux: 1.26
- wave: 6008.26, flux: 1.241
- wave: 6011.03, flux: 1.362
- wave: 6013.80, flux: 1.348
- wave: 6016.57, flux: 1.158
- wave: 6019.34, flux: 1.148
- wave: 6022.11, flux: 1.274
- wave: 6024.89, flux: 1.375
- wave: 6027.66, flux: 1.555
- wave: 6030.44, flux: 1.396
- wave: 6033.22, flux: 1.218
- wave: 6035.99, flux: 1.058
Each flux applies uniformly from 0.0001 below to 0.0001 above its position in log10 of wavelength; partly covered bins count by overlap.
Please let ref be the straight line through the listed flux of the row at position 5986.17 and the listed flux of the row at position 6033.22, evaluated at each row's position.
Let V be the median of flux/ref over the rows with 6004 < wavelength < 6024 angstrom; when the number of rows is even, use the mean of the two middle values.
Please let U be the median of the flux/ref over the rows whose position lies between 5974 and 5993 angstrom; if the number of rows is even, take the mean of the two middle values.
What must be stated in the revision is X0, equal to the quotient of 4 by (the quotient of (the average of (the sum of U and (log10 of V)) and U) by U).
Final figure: 3.98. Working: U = 1.01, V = 1.03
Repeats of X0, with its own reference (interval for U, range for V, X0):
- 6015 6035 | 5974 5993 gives 4.00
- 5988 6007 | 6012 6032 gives 3.92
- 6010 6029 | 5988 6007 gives 3.95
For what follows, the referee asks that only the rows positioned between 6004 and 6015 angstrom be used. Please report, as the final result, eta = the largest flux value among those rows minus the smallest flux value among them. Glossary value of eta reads 0.12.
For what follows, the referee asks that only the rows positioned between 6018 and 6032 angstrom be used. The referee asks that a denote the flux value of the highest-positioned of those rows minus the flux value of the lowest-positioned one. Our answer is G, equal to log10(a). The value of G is -0.61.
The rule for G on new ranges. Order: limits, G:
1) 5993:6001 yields -1.25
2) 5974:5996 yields -0.67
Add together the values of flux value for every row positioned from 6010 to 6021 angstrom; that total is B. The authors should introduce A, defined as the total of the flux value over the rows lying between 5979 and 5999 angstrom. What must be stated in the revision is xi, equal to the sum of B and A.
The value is 14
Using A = 9.00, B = 5.0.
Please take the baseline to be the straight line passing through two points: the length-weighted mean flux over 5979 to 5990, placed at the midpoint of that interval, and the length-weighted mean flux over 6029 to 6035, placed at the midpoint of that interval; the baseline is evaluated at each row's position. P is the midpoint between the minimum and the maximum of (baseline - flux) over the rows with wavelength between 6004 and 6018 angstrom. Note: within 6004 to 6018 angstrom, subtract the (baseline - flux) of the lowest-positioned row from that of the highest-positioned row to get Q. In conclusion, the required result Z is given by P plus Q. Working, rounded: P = 0.02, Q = 0.11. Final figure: 0.13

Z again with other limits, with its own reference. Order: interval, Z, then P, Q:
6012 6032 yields -0.10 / -0.06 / -0.04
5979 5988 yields 0.03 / -0.02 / 0.04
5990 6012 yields -0.13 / -0.04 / -0.10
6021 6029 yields -0.40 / -0.12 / -0.28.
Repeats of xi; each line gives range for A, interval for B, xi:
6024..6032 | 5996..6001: 7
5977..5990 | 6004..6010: 9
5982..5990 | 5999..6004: 7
